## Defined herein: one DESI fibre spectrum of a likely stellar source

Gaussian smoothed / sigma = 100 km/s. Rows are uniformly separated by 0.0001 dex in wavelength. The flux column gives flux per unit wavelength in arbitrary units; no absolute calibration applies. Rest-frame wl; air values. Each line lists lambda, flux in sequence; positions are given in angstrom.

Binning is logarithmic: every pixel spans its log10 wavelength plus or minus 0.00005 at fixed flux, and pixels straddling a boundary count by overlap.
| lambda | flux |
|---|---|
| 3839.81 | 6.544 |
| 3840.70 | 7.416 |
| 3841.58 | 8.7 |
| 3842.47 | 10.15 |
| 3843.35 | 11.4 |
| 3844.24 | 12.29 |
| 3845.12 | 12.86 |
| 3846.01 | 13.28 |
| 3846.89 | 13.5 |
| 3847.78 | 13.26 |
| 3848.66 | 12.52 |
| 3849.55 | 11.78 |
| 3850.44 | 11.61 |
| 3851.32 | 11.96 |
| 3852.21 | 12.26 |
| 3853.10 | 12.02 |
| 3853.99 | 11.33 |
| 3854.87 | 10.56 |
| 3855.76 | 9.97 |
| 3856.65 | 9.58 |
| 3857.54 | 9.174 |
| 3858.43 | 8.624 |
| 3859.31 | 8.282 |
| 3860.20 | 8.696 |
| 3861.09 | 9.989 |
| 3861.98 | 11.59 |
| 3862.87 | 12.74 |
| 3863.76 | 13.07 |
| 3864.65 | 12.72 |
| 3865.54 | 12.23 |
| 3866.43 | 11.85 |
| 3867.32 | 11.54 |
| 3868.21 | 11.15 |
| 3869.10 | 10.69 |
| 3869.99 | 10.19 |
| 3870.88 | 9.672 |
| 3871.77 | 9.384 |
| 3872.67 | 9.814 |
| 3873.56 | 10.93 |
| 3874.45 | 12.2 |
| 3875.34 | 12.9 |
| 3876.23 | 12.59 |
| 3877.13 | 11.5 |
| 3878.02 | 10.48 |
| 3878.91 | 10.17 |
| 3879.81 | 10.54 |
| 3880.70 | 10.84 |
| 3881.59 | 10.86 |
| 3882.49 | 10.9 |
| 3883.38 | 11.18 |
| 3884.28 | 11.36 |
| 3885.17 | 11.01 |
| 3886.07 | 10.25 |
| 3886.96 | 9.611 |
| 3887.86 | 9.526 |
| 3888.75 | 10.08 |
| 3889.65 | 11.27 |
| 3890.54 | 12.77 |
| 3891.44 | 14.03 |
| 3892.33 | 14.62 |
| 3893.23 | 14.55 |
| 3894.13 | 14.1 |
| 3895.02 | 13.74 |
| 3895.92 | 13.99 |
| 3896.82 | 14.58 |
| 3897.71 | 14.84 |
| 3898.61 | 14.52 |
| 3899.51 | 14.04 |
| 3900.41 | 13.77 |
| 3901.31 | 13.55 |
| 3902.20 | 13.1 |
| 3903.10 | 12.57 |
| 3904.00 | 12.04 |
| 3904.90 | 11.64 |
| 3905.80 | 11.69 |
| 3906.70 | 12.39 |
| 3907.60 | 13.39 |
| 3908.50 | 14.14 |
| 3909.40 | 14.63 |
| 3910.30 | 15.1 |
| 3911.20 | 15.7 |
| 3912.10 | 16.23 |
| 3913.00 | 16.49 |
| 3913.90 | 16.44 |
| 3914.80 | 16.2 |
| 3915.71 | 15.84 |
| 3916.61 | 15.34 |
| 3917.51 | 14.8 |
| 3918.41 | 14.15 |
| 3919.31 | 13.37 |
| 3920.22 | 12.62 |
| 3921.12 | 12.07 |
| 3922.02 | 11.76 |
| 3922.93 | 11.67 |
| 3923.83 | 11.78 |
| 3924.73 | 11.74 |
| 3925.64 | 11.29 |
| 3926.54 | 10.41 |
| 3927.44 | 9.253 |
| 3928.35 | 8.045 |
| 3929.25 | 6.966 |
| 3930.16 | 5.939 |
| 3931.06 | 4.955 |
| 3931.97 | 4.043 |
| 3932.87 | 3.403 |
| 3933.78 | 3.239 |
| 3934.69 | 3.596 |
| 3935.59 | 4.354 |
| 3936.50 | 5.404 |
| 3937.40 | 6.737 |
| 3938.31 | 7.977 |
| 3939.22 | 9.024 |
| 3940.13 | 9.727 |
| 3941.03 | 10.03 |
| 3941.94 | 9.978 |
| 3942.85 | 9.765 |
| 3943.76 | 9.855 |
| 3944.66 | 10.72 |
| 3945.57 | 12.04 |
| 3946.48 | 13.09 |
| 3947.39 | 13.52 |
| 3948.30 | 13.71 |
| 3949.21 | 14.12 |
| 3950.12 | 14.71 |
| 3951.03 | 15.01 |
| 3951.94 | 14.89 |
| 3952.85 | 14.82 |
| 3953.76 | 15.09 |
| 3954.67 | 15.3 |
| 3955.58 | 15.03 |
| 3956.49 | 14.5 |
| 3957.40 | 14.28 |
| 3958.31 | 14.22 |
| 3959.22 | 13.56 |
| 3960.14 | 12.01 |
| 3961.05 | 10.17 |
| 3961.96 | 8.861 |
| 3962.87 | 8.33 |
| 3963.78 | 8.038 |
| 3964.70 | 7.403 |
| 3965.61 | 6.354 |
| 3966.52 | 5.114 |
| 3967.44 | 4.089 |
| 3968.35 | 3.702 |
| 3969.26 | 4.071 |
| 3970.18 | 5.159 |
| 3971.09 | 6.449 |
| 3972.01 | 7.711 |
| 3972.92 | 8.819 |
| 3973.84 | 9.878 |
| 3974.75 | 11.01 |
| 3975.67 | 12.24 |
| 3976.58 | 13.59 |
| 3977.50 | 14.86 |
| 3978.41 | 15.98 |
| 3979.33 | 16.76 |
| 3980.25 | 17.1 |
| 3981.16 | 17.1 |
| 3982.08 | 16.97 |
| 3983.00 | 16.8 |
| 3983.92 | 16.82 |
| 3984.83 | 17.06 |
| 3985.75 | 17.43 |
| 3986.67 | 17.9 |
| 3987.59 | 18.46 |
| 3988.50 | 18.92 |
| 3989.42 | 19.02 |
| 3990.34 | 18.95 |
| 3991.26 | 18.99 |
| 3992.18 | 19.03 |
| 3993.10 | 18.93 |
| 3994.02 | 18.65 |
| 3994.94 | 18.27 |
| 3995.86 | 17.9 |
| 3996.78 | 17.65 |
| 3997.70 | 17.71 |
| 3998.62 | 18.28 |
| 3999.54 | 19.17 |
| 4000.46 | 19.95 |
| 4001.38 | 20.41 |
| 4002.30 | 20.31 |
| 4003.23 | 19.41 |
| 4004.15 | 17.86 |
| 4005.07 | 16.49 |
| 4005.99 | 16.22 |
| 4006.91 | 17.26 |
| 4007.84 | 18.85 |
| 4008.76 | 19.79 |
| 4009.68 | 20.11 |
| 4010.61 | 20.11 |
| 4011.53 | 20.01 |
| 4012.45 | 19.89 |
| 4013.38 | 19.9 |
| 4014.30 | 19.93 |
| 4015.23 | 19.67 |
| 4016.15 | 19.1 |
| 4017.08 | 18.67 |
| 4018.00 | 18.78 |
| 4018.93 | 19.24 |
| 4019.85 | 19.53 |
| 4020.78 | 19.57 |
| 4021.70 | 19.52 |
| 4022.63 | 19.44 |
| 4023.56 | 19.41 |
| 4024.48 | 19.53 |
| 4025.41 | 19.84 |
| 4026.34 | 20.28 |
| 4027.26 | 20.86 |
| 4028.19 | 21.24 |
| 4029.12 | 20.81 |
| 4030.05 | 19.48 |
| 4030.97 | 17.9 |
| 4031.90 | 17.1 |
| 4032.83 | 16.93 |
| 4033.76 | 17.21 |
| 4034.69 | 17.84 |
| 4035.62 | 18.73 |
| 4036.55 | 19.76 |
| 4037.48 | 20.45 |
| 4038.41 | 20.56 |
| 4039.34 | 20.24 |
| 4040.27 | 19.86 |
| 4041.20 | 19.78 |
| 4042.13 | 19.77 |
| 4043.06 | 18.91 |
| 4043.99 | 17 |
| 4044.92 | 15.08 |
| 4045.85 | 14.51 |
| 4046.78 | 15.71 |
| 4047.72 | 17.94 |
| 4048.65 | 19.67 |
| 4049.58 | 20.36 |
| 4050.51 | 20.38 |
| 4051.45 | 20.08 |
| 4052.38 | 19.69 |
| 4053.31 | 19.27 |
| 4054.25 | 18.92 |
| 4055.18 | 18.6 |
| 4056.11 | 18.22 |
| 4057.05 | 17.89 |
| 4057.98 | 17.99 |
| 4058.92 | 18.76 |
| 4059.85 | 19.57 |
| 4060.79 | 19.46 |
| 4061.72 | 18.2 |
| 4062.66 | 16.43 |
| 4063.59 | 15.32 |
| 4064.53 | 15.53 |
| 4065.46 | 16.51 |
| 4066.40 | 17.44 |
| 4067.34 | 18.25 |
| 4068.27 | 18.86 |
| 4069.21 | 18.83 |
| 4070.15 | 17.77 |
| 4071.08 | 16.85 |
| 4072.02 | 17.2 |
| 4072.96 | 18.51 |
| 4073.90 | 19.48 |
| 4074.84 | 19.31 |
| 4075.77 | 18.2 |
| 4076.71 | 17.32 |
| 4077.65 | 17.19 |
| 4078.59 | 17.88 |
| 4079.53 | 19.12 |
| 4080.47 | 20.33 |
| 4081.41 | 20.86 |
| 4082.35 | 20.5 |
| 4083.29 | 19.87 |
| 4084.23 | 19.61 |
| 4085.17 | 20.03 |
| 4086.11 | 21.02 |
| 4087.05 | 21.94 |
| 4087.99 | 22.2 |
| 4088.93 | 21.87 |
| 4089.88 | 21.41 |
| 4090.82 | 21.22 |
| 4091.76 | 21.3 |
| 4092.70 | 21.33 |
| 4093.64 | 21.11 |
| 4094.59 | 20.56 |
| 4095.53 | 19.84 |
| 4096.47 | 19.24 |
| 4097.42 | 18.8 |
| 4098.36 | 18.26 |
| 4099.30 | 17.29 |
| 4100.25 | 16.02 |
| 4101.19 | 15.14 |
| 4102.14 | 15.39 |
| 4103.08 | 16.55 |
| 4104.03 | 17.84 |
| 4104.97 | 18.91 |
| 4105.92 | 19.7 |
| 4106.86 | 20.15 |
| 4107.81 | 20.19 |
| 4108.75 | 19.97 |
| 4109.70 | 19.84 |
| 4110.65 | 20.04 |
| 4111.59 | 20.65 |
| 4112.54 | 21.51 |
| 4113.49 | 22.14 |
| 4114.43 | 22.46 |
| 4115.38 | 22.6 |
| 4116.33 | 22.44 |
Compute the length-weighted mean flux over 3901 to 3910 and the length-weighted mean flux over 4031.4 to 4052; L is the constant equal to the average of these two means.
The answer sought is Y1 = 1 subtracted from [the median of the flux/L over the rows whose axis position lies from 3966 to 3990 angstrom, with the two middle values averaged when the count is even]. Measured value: -0.02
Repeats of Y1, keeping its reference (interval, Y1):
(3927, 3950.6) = -0.42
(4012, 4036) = 0.24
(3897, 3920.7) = -0.10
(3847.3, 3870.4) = -0.27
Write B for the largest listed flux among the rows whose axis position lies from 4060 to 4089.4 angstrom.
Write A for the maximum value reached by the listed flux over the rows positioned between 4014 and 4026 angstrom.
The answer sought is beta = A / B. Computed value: 0.90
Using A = 19.93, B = 22.2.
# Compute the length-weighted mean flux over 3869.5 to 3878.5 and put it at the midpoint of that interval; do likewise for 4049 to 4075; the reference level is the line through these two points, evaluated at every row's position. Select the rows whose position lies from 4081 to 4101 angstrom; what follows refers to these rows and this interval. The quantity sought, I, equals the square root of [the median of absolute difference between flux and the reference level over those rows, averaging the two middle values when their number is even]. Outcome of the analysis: 1.3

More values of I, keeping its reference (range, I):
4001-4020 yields 1.8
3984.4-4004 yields 1.8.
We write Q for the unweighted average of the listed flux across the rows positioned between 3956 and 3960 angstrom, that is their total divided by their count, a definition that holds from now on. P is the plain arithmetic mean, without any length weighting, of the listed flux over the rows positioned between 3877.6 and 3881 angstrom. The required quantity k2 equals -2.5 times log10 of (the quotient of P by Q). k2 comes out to 0.3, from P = 11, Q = 14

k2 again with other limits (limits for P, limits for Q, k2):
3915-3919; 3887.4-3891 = -0.3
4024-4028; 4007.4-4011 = 0.0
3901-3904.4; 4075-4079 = 0.3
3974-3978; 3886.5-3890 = -0.3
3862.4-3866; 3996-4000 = 0.4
